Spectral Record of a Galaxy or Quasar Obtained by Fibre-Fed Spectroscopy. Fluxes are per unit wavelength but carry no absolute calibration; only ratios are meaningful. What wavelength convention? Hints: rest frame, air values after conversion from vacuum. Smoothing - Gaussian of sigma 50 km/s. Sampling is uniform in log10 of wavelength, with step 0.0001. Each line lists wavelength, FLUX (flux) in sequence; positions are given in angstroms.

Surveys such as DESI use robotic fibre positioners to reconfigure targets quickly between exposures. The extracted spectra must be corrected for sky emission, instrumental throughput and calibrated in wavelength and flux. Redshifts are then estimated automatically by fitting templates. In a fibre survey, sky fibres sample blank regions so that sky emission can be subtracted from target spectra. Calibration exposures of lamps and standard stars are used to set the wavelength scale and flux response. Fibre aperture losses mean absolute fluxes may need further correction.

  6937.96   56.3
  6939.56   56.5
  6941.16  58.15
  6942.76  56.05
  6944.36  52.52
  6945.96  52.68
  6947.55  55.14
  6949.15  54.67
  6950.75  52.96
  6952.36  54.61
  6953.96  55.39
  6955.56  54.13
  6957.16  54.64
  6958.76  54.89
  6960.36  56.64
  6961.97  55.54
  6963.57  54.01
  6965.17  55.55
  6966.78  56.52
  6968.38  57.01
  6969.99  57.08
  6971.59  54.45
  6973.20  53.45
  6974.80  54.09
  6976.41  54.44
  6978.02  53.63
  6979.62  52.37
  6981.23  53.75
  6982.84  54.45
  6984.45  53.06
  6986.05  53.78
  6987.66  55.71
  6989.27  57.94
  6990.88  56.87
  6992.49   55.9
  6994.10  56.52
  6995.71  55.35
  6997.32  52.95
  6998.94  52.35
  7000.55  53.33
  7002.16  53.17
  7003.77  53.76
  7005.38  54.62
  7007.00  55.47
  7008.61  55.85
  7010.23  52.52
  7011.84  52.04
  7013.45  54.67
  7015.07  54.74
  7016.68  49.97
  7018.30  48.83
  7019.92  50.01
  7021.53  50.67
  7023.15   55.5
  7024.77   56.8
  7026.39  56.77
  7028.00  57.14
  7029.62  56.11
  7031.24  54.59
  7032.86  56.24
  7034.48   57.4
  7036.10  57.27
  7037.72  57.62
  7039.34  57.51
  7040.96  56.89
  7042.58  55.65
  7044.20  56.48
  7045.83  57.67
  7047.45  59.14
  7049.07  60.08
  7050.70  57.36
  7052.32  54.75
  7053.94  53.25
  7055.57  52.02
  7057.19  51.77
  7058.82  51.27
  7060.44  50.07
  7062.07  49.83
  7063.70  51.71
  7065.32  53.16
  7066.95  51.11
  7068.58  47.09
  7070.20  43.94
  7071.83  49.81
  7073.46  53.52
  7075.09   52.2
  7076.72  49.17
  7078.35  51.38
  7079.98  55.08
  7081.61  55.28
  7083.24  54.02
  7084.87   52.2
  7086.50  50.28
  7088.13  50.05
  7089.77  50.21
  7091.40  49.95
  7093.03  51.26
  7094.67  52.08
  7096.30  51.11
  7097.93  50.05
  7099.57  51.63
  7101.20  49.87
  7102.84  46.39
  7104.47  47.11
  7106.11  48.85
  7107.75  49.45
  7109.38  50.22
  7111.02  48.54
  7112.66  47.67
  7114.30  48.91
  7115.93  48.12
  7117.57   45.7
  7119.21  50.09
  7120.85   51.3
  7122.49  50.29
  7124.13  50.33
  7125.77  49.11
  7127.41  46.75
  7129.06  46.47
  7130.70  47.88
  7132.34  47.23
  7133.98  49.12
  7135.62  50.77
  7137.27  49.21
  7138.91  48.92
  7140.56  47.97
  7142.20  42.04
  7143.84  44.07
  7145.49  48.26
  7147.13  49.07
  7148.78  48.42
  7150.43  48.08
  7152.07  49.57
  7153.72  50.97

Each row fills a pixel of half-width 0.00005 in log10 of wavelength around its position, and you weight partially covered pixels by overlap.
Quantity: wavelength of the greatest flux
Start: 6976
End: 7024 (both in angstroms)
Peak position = 6989.27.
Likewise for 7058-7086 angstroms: 7081.61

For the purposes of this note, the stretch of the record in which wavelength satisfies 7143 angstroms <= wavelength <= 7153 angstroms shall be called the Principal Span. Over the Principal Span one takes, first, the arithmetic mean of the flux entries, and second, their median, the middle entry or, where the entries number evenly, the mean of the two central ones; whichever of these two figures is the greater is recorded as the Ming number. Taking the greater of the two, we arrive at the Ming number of 48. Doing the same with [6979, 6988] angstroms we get 54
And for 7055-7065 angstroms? 51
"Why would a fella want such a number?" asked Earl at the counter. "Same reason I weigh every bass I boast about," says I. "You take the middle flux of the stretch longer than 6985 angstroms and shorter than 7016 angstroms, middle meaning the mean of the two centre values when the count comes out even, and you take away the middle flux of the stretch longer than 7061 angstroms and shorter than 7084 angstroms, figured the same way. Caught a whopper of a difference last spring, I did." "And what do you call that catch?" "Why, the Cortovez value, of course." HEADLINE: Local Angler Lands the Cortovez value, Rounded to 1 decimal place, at 3.1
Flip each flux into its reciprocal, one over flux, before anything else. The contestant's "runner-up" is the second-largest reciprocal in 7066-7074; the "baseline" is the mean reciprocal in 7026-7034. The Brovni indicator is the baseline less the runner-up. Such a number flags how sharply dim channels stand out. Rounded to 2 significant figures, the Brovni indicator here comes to -0.0034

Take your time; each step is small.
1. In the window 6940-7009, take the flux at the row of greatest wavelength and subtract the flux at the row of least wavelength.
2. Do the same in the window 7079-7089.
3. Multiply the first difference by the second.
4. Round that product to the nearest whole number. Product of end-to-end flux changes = 12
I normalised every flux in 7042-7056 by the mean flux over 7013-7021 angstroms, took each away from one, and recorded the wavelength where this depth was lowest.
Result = 7049.07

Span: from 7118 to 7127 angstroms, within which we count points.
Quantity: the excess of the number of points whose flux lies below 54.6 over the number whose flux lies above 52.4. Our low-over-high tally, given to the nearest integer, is 5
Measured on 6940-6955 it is -6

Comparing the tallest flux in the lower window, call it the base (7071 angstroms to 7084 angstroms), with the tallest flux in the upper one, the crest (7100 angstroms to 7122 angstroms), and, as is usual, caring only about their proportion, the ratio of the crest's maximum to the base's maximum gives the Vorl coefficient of 0.93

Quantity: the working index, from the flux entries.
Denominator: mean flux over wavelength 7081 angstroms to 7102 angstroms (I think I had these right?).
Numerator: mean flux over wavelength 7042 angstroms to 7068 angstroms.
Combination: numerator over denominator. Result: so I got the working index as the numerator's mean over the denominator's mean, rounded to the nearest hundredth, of 1.05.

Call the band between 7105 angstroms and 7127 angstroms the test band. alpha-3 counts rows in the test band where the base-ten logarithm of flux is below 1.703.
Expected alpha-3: 12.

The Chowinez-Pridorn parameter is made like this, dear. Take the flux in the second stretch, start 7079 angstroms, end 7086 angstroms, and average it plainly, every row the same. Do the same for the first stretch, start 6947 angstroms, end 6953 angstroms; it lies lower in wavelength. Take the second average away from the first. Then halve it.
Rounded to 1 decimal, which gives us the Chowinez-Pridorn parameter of 0.1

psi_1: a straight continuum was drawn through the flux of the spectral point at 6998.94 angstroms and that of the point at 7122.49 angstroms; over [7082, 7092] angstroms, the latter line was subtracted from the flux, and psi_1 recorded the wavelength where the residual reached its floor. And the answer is 7091.40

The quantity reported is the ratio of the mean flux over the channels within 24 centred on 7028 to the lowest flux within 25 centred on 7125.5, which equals 1.20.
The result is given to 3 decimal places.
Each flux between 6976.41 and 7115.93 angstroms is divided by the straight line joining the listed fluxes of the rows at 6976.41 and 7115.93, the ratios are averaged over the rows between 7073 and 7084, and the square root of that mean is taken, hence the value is 1.031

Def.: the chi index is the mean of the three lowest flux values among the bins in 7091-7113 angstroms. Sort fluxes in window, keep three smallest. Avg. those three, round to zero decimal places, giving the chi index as 47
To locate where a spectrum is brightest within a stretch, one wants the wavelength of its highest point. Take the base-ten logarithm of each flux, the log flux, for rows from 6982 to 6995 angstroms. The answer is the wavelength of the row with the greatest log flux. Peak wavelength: 6989.27 angstroms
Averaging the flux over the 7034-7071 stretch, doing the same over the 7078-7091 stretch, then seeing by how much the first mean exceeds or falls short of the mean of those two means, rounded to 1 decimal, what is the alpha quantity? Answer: 0.9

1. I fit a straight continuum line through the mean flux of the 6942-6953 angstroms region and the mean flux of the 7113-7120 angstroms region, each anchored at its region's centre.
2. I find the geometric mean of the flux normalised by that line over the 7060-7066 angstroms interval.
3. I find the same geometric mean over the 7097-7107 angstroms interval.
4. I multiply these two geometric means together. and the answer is 1.03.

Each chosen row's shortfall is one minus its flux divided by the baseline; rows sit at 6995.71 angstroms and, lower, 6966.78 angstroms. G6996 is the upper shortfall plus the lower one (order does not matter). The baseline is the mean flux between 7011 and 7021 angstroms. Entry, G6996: -0.16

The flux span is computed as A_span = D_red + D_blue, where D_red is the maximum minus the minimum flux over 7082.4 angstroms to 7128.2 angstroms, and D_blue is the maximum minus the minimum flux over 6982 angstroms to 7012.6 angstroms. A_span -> 14.2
